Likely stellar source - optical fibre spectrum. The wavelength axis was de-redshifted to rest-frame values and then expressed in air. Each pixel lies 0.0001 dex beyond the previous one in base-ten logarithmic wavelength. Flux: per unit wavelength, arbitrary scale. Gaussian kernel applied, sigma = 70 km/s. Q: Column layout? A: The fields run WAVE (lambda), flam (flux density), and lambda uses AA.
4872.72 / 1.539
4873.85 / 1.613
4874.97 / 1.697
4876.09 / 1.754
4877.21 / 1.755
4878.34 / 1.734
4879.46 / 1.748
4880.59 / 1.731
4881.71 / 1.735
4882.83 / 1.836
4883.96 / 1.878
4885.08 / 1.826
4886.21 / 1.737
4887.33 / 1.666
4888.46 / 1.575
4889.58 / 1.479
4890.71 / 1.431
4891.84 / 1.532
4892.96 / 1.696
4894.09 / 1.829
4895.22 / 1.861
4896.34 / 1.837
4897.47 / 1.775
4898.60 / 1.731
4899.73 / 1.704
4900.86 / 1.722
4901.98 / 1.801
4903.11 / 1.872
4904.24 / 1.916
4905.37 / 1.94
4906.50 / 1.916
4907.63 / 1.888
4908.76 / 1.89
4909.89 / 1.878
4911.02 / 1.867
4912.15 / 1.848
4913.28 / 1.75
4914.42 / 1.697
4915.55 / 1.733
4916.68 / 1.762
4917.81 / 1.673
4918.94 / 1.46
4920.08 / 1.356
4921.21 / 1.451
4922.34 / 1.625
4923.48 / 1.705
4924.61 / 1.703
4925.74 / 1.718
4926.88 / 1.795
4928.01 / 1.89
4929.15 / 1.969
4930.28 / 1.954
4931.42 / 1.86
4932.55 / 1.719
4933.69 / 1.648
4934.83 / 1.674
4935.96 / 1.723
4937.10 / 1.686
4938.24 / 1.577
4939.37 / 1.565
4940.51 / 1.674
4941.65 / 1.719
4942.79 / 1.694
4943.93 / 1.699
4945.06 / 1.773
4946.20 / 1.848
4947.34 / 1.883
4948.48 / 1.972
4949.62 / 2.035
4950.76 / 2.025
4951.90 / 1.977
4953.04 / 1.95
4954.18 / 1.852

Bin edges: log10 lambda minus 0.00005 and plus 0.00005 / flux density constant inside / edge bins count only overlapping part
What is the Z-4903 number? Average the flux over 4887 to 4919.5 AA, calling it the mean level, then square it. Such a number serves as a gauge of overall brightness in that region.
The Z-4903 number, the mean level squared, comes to 3.06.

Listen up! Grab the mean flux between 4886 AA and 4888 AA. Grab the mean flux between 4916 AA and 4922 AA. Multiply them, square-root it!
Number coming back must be 1.62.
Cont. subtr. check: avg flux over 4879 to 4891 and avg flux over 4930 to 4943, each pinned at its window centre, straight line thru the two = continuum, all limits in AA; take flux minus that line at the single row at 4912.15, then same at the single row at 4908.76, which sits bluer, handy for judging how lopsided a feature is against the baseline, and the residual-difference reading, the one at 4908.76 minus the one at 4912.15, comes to 0.04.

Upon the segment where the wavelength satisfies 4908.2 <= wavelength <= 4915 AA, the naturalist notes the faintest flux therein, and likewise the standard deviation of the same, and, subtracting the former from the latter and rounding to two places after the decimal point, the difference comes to -1.62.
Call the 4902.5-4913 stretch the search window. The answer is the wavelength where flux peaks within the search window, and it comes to 4905.37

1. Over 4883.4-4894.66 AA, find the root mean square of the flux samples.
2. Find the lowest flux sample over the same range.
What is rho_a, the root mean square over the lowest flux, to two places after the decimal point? 1.17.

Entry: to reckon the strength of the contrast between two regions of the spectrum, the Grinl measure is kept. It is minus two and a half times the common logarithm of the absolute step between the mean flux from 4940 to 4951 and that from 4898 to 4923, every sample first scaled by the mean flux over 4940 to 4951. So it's 3.4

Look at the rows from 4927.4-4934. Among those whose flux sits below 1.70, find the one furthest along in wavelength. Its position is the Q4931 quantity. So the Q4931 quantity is 4933.69 AA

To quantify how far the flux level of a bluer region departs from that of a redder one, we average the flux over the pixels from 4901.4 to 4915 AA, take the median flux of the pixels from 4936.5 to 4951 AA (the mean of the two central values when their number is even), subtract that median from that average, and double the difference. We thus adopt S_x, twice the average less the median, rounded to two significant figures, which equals 0.27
